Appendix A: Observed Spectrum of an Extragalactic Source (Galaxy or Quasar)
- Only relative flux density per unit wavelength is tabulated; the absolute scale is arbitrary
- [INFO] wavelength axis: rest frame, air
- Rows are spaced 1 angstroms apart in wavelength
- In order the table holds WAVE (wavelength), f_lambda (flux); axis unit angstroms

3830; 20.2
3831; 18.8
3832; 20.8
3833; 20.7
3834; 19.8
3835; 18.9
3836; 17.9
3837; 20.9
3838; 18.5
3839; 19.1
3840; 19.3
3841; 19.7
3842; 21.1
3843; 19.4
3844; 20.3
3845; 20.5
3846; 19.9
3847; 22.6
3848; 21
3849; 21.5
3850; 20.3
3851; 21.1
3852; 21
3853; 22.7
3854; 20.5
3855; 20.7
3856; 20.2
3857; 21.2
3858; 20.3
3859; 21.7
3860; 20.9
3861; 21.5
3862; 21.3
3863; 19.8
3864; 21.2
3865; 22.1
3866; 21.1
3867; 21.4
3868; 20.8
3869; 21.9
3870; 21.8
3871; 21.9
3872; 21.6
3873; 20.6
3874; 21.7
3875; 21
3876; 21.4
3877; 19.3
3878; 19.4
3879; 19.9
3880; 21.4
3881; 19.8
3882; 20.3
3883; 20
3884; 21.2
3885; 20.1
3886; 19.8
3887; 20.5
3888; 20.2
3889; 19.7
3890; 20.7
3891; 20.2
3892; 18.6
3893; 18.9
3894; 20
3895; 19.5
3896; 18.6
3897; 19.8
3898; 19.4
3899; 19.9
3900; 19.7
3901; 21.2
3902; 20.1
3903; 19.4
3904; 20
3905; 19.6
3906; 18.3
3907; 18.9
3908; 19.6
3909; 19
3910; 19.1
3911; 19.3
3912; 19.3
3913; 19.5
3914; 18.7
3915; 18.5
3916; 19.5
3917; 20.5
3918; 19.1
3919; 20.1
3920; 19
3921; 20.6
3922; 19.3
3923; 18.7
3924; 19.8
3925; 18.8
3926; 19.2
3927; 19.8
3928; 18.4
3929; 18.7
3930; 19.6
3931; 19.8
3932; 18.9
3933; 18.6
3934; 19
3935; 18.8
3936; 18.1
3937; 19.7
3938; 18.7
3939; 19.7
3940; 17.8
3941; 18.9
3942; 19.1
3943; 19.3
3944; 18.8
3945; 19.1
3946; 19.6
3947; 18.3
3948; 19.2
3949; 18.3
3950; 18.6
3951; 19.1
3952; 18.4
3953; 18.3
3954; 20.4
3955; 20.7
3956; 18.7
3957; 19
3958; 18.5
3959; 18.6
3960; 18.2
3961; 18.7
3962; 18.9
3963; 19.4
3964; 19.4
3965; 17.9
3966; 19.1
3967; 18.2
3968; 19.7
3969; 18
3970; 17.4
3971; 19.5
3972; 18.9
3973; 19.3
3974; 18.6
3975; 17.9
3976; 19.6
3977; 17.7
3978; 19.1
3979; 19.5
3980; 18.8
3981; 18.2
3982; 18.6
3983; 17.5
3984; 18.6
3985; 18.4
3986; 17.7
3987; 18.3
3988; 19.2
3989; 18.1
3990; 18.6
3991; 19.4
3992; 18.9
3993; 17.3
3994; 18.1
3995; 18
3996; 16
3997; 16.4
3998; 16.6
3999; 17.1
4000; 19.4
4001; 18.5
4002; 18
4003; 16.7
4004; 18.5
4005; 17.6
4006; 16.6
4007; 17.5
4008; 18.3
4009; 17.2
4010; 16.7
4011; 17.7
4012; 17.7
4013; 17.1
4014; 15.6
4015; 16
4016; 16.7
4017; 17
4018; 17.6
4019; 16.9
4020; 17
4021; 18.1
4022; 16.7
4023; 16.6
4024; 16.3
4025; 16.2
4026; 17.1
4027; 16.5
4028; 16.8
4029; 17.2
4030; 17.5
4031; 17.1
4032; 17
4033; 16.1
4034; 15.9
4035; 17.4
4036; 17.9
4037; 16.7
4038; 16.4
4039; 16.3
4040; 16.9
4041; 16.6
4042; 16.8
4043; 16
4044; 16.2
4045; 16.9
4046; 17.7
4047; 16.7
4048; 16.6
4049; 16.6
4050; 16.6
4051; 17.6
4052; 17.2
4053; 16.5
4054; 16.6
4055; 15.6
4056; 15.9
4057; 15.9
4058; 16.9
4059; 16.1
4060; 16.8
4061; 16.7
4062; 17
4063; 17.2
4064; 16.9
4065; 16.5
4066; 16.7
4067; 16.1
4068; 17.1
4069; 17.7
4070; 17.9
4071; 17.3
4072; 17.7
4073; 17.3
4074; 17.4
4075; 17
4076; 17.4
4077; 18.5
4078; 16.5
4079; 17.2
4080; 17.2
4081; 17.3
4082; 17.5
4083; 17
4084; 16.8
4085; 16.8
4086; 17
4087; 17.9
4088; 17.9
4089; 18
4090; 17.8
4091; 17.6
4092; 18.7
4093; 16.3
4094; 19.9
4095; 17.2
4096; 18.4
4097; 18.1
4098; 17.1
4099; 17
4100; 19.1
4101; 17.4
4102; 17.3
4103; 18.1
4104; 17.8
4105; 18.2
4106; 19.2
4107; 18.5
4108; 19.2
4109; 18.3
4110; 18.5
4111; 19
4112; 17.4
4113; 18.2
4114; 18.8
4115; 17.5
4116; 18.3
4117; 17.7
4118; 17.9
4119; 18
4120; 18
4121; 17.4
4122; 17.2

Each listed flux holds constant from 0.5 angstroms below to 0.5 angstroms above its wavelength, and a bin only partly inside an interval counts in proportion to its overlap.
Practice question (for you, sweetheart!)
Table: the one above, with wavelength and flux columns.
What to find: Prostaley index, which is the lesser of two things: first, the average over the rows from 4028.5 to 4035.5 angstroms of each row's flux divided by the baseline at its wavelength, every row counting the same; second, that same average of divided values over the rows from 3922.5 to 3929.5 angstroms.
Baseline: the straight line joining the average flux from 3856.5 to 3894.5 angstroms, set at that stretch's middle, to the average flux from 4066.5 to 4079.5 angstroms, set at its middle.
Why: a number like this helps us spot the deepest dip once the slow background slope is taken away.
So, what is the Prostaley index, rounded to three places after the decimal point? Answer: 0.938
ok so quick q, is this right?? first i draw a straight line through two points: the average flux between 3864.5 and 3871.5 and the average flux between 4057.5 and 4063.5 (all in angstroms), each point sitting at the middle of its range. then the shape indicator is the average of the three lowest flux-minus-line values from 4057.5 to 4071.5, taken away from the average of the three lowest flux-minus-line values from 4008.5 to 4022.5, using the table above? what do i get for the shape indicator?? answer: -1.4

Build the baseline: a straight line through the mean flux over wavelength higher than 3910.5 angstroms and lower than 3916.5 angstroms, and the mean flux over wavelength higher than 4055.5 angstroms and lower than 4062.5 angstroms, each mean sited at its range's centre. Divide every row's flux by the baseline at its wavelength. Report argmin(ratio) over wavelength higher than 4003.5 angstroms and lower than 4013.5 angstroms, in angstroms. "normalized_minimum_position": 4006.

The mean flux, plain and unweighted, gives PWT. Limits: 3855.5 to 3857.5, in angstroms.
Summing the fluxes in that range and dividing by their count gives 20.7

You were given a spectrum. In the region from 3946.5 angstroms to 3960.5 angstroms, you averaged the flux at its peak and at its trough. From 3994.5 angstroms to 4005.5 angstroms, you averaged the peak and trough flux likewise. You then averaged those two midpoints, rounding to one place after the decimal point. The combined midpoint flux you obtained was 18.6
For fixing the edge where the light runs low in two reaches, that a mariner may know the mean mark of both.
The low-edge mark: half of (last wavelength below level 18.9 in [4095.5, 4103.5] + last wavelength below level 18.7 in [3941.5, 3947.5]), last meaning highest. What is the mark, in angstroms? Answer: 4025.0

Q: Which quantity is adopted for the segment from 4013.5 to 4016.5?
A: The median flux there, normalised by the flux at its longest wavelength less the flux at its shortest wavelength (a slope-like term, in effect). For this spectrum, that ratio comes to 15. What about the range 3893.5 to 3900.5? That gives -66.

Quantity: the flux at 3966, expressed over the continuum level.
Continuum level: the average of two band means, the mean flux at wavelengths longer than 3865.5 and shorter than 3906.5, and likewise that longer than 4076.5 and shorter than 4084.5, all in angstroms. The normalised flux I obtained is 1.02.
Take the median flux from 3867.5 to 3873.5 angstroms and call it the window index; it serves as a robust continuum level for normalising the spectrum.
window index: 21.7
